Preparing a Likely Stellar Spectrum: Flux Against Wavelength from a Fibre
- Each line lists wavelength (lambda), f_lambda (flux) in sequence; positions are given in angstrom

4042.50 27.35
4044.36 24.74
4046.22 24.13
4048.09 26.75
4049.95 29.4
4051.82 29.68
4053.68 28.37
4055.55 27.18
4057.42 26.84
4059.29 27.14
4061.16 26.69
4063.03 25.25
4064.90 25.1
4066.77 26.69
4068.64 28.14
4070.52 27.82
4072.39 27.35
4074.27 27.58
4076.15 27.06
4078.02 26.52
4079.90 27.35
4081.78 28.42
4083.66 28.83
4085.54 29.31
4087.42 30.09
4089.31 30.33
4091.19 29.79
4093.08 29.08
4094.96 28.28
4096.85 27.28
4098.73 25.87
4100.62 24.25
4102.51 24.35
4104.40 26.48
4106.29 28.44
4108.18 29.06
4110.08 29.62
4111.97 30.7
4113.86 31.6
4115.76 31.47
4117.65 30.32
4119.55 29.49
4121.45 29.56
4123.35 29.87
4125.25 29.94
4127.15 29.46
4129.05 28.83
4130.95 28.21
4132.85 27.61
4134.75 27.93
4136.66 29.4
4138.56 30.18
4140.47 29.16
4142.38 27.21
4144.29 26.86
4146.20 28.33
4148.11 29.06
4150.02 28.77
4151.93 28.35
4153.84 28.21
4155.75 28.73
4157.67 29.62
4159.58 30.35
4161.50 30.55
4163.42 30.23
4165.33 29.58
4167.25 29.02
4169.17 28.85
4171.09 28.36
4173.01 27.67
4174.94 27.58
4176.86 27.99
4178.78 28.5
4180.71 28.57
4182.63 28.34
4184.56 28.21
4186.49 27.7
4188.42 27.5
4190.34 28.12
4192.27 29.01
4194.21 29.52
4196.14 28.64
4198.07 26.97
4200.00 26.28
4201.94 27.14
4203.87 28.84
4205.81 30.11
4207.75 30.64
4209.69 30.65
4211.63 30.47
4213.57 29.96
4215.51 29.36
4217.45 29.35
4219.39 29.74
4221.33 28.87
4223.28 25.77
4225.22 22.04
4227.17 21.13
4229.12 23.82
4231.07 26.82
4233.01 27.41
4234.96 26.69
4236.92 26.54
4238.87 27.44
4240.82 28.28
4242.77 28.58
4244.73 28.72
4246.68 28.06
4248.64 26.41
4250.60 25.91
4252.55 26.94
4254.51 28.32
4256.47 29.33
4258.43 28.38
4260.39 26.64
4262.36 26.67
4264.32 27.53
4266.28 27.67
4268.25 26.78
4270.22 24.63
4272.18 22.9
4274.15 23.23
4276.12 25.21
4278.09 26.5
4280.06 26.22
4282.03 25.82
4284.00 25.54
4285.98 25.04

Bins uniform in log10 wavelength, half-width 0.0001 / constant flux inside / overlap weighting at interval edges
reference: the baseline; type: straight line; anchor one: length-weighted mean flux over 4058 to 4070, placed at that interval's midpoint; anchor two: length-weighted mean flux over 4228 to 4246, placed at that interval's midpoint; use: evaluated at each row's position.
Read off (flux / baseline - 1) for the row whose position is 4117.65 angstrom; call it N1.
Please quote 0.13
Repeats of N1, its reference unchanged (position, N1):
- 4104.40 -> -0.01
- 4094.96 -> 0.06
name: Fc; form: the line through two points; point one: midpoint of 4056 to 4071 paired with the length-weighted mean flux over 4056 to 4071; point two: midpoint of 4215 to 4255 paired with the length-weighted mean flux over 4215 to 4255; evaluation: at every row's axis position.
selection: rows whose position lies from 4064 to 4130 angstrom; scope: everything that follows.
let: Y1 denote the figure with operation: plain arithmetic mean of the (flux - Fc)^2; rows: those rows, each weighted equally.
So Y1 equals 6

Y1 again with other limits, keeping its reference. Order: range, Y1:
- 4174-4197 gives 2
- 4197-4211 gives 6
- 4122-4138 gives 5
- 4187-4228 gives 8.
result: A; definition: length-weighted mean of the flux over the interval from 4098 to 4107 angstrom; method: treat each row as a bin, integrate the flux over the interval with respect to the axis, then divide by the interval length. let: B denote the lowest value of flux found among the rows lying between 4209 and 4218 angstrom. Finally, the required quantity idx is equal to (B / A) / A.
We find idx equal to 0.0441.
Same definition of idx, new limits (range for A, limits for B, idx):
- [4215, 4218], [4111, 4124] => 0.0342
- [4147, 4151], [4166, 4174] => 0.0331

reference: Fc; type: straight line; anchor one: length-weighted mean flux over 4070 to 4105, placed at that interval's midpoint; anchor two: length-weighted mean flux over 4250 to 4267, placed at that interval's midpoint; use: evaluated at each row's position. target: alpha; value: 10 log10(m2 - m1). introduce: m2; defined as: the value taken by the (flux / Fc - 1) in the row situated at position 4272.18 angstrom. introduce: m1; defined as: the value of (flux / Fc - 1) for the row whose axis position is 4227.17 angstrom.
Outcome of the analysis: -11.8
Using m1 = -0.23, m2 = -0.17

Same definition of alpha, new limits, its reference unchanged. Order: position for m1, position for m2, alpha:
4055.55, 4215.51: -10.7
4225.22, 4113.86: -4.7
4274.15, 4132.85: -8.1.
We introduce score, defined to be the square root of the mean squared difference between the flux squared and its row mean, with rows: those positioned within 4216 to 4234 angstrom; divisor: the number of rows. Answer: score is 152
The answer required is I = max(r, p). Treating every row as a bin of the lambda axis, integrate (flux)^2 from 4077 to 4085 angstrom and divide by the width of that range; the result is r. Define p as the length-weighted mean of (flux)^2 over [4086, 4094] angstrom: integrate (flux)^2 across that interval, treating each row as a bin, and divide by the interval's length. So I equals 887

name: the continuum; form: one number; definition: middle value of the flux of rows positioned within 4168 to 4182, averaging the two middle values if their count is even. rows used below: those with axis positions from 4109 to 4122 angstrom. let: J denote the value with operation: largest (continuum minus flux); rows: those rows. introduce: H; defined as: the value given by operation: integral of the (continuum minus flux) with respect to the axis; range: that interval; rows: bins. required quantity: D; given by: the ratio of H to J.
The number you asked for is 23.5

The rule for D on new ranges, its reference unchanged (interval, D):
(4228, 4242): 5.2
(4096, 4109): 5.9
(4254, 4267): 4.4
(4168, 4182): 2.3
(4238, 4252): 4.3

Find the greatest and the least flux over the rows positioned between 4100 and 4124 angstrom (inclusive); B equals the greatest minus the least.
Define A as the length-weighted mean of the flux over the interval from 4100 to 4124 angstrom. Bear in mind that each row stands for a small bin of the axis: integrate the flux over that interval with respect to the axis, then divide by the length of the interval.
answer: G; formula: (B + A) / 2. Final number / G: 18.1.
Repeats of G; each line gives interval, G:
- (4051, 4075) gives 15.9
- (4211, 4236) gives 18.2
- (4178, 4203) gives 15.6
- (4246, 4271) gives 15.9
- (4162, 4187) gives 15.6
